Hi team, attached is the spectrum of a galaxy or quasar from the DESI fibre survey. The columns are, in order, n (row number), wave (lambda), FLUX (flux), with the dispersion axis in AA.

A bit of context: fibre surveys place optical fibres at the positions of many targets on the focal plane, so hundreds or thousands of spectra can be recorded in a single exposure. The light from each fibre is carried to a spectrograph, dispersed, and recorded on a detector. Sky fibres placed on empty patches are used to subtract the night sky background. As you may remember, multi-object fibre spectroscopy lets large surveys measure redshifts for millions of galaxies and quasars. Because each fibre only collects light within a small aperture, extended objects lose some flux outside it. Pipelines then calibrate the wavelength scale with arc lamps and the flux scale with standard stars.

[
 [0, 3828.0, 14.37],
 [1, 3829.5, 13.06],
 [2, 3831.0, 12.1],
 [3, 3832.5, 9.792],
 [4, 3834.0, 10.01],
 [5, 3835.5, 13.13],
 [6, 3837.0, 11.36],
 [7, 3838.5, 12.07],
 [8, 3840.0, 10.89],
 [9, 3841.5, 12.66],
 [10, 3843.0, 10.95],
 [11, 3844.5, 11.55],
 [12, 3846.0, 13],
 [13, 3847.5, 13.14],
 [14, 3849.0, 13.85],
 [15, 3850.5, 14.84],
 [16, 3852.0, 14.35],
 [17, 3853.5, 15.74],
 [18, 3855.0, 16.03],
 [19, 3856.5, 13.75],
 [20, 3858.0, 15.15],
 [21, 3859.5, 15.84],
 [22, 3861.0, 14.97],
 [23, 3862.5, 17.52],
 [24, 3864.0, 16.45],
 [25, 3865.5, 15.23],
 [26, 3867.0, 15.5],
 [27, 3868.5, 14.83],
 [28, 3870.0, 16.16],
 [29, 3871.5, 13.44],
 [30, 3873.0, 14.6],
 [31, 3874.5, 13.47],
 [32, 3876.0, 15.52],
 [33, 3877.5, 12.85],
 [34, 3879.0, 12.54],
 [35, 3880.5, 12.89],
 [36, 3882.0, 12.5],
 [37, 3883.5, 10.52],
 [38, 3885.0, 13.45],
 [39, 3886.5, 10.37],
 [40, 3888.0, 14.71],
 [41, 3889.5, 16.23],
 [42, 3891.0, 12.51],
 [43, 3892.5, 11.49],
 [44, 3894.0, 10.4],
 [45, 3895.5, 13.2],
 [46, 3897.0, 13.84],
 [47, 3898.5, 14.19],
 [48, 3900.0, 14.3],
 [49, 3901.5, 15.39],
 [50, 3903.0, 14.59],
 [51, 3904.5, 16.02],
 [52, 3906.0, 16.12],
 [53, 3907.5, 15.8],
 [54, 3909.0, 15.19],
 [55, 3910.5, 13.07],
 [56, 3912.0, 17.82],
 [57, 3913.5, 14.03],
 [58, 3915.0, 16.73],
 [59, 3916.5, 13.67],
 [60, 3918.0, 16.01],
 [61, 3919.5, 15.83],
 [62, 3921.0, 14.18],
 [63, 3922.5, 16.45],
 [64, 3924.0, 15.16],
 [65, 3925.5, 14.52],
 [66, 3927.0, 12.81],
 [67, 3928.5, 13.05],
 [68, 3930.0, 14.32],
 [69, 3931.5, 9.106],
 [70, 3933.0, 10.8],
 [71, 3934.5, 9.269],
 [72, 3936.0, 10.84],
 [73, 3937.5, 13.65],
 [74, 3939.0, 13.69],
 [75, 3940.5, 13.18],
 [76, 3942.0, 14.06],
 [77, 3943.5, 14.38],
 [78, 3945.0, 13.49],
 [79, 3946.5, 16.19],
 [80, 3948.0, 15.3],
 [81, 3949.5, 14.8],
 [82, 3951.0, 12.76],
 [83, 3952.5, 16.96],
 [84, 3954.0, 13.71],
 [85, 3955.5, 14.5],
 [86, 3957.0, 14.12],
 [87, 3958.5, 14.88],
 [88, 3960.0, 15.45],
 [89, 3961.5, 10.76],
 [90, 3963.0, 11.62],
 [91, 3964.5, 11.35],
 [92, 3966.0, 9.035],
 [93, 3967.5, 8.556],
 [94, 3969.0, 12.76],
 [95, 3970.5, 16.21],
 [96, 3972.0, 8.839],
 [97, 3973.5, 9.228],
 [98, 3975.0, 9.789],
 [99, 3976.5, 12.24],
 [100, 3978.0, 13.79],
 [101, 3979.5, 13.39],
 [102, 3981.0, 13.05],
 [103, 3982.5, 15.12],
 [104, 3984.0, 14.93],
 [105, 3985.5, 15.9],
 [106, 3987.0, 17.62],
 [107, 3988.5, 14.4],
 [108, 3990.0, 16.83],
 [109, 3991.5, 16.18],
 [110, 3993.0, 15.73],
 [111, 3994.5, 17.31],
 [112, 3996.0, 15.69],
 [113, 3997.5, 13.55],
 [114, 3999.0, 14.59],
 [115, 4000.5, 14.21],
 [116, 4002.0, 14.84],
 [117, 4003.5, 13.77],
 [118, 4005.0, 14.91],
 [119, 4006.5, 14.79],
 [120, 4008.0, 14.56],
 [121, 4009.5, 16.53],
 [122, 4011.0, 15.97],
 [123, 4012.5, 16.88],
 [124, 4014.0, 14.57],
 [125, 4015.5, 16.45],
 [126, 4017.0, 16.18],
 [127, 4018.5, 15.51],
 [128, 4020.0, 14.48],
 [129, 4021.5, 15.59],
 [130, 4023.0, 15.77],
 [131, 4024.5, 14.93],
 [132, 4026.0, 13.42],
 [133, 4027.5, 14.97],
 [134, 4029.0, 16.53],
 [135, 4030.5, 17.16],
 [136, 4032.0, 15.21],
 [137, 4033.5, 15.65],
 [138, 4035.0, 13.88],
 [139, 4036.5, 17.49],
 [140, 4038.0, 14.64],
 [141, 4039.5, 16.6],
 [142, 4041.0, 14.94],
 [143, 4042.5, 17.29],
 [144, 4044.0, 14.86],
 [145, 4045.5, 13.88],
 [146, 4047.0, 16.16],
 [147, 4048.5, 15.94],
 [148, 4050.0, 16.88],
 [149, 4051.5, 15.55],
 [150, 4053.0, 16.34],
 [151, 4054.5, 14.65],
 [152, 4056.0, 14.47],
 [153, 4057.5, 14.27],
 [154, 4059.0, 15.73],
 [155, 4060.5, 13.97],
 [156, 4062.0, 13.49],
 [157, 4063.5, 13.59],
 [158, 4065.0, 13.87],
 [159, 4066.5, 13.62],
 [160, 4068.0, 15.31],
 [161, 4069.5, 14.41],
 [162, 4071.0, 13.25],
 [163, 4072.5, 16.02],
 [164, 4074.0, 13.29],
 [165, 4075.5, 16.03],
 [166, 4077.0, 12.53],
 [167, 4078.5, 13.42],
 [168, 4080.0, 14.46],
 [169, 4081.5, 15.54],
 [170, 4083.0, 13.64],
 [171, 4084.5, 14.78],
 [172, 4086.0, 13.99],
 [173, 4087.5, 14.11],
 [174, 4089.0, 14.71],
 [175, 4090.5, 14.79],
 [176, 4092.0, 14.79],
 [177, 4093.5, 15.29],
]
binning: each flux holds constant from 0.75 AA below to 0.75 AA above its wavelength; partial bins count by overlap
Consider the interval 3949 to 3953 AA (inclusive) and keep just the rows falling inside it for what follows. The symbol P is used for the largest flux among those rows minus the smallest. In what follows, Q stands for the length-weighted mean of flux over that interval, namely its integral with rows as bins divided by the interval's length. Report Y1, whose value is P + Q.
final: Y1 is 18.9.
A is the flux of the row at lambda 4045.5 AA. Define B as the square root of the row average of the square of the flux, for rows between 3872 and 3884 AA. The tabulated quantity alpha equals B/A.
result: 0.95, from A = 13.88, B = 13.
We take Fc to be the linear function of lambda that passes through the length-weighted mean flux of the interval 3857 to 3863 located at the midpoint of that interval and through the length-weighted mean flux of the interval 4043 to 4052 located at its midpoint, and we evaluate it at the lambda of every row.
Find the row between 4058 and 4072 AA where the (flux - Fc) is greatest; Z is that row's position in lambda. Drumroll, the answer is 4059.0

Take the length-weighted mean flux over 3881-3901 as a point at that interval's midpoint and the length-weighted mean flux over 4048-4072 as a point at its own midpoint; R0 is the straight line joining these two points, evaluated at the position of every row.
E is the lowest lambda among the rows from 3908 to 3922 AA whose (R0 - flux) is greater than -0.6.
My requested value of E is 3910.5 AA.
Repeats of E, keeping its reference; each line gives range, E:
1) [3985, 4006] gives 3988.5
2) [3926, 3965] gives 3927.0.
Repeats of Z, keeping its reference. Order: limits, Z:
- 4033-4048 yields 4036.5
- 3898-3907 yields 3906.0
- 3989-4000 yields 3994.5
